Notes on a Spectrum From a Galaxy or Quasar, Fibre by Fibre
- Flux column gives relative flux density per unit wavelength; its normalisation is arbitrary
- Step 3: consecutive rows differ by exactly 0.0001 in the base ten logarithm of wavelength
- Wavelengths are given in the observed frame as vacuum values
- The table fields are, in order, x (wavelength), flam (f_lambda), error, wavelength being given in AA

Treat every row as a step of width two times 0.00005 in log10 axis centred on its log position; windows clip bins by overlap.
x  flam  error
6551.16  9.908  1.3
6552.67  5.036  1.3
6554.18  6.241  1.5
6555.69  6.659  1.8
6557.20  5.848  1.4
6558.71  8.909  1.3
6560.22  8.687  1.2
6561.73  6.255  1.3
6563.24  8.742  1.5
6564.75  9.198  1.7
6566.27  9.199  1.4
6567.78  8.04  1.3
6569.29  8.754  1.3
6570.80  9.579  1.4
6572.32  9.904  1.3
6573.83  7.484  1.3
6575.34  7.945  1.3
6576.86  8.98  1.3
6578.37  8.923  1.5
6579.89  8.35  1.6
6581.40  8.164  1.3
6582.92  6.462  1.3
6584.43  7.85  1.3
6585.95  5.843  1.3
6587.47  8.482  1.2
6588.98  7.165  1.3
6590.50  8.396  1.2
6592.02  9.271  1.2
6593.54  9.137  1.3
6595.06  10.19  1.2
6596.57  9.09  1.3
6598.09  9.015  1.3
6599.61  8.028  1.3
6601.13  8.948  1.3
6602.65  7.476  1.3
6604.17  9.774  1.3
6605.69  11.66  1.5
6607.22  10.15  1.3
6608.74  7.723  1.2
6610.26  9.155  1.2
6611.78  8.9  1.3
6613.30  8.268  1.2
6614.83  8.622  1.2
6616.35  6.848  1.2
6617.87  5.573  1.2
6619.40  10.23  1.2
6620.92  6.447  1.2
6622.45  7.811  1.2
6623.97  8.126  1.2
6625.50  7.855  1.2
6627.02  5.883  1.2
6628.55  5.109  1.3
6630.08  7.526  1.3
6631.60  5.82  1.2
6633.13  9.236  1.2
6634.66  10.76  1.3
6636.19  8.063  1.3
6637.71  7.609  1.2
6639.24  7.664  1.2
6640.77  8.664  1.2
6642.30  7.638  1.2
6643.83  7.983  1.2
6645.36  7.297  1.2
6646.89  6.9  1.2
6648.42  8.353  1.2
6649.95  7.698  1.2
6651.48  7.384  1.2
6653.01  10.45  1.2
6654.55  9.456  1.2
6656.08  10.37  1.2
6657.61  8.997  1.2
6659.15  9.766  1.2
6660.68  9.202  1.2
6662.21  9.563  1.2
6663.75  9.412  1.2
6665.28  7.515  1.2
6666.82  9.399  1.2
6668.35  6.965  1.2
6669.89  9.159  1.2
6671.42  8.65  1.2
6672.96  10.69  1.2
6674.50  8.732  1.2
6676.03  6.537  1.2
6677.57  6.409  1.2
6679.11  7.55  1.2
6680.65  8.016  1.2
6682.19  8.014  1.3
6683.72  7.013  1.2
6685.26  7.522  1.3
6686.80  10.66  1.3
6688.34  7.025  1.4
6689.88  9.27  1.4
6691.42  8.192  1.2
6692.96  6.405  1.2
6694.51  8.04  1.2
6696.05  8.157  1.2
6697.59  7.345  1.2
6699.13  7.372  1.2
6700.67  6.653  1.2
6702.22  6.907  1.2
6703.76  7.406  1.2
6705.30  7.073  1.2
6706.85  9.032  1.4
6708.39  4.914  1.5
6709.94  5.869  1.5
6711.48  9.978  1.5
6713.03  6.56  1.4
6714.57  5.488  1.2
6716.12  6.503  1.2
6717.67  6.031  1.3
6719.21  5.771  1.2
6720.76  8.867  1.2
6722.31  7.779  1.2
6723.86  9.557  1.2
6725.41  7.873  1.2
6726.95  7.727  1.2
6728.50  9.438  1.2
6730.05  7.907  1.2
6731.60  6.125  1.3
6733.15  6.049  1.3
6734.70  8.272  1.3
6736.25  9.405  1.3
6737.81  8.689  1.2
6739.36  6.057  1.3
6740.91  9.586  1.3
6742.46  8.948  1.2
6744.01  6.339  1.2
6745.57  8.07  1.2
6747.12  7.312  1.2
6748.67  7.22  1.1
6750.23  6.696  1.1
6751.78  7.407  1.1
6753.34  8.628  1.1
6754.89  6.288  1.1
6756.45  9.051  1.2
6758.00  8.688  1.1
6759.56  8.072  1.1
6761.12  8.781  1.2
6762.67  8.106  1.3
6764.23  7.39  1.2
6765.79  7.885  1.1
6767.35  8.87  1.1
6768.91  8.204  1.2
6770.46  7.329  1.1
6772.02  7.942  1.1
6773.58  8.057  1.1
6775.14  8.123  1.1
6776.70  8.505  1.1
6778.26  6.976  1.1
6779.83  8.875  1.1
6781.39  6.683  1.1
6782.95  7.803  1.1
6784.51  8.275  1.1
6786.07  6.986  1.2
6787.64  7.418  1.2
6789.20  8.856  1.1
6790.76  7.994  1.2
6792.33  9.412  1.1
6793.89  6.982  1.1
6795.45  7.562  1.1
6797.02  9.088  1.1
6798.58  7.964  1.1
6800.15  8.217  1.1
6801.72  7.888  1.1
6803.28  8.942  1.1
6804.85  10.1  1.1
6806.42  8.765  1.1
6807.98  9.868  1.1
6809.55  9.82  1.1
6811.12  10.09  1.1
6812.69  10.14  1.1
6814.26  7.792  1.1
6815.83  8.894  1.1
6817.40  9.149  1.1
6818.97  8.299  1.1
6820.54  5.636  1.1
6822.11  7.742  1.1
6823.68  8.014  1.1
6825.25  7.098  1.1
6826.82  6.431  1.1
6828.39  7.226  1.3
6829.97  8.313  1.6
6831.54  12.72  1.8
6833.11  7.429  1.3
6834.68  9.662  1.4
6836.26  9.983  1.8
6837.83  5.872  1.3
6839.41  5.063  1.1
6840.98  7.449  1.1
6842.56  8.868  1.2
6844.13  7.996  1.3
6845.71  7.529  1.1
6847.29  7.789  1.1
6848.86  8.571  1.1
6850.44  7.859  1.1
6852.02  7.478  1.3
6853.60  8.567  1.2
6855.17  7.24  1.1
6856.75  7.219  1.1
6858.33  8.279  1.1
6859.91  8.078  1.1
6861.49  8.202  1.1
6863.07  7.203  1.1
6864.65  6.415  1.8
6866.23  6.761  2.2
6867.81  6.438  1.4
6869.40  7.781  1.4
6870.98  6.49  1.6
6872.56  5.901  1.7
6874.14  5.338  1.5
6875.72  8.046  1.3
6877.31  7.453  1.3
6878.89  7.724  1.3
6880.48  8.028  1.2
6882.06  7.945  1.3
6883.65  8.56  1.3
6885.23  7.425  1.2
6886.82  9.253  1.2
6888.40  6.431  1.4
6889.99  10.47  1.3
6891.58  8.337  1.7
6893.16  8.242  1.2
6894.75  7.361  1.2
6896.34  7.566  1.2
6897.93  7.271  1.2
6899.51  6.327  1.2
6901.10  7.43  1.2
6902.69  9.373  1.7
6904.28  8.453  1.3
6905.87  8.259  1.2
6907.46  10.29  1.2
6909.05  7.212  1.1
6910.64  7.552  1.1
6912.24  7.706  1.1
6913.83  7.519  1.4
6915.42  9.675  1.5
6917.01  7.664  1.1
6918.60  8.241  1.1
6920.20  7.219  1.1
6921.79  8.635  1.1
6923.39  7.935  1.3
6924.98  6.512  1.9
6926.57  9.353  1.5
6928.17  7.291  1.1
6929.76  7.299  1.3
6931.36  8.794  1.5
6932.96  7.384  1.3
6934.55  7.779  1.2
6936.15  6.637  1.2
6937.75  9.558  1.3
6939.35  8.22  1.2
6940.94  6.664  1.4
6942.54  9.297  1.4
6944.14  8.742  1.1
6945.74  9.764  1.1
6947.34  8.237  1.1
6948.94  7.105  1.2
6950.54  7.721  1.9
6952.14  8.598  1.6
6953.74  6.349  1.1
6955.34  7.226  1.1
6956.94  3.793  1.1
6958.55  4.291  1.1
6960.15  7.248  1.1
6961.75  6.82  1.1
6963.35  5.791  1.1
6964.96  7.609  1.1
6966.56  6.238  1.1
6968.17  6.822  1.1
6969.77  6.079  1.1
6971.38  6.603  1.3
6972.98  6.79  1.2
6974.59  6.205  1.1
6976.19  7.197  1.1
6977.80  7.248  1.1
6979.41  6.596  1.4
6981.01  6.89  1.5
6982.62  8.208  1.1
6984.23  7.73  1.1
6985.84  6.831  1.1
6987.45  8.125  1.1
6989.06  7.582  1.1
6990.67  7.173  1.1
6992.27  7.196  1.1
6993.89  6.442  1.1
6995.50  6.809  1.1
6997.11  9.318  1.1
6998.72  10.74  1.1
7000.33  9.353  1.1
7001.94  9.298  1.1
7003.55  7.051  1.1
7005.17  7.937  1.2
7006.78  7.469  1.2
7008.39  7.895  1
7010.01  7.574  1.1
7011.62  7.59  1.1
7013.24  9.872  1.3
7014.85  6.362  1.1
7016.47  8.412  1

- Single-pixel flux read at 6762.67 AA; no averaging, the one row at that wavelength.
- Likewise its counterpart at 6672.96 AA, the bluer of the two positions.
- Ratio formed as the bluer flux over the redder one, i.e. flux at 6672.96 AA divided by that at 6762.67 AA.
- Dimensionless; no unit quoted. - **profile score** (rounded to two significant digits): 1.3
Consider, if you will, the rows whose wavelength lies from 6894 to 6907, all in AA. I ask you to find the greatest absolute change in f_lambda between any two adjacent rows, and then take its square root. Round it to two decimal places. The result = 1.39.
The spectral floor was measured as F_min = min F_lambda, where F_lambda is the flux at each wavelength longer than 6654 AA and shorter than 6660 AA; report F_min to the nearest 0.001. 8.997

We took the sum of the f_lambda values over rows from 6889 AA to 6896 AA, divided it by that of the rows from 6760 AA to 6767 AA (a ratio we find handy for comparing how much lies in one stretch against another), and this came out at 1.07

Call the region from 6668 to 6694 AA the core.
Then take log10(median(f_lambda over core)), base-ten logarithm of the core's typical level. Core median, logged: 0.90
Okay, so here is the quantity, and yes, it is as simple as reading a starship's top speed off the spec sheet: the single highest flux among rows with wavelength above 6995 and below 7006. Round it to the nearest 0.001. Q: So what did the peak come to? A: 10.740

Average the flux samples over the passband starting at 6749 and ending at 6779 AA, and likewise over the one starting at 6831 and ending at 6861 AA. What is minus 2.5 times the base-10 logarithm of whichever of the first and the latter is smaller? -2.25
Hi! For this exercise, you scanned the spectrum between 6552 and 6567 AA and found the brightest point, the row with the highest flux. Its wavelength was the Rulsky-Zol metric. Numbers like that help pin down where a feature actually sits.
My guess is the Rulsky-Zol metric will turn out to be 6566.27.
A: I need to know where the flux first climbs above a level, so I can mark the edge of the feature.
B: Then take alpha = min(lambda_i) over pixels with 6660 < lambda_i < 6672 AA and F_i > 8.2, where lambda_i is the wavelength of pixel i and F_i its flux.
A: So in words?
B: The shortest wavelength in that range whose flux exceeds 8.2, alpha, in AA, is 6660.68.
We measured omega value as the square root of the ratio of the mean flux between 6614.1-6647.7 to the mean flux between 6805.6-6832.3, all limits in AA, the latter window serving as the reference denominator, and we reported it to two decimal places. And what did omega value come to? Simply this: 0.94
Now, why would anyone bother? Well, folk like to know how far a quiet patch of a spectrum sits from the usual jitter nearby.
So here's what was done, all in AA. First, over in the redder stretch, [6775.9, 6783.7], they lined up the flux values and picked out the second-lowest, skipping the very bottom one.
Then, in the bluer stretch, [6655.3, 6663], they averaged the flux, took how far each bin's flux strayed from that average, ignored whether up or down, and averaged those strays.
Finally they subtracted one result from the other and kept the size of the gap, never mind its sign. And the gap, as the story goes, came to 6.59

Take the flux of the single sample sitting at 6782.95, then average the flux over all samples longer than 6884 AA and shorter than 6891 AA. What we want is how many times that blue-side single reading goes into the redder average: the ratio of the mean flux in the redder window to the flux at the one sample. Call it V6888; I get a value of 1.08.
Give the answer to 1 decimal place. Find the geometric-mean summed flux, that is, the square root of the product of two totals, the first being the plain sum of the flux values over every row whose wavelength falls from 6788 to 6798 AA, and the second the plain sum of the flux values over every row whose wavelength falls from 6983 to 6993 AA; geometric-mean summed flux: 47.2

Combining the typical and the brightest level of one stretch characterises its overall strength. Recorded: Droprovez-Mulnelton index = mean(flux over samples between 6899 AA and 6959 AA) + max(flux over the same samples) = 18.1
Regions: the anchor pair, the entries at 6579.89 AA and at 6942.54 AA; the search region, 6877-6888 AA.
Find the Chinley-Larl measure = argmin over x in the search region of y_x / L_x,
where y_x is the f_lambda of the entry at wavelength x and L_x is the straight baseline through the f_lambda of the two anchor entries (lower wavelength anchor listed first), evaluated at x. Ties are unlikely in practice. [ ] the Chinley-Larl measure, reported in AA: 6885.23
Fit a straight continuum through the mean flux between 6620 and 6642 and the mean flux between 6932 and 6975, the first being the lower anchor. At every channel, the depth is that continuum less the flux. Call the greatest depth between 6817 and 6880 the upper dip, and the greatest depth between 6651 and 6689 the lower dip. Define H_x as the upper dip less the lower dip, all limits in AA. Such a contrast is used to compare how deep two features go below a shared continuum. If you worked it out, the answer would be 1.1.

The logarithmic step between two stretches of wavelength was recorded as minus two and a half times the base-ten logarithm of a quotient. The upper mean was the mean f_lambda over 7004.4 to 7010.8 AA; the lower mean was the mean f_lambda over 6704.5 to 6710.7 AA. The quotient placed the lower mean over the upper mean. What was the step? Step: 0.15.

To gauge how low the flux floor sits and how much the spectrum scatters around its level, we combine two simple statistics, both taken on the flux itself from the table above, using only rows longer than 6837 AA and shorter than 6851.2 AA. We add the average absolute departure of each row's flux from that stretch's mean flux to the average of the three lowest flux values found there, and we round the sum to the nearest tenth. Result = 7.0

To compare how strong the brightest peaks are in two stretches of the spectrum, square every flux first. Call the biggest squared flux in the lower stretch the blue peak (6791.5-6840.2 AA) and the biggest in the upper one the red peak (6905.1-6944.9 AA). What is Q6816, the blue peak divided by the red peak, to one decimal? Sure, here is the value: 1.5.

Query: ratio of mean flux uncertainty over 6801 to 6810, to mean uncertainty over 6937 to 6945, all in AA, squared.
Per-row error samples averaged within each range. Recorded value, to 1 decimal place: 0.7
